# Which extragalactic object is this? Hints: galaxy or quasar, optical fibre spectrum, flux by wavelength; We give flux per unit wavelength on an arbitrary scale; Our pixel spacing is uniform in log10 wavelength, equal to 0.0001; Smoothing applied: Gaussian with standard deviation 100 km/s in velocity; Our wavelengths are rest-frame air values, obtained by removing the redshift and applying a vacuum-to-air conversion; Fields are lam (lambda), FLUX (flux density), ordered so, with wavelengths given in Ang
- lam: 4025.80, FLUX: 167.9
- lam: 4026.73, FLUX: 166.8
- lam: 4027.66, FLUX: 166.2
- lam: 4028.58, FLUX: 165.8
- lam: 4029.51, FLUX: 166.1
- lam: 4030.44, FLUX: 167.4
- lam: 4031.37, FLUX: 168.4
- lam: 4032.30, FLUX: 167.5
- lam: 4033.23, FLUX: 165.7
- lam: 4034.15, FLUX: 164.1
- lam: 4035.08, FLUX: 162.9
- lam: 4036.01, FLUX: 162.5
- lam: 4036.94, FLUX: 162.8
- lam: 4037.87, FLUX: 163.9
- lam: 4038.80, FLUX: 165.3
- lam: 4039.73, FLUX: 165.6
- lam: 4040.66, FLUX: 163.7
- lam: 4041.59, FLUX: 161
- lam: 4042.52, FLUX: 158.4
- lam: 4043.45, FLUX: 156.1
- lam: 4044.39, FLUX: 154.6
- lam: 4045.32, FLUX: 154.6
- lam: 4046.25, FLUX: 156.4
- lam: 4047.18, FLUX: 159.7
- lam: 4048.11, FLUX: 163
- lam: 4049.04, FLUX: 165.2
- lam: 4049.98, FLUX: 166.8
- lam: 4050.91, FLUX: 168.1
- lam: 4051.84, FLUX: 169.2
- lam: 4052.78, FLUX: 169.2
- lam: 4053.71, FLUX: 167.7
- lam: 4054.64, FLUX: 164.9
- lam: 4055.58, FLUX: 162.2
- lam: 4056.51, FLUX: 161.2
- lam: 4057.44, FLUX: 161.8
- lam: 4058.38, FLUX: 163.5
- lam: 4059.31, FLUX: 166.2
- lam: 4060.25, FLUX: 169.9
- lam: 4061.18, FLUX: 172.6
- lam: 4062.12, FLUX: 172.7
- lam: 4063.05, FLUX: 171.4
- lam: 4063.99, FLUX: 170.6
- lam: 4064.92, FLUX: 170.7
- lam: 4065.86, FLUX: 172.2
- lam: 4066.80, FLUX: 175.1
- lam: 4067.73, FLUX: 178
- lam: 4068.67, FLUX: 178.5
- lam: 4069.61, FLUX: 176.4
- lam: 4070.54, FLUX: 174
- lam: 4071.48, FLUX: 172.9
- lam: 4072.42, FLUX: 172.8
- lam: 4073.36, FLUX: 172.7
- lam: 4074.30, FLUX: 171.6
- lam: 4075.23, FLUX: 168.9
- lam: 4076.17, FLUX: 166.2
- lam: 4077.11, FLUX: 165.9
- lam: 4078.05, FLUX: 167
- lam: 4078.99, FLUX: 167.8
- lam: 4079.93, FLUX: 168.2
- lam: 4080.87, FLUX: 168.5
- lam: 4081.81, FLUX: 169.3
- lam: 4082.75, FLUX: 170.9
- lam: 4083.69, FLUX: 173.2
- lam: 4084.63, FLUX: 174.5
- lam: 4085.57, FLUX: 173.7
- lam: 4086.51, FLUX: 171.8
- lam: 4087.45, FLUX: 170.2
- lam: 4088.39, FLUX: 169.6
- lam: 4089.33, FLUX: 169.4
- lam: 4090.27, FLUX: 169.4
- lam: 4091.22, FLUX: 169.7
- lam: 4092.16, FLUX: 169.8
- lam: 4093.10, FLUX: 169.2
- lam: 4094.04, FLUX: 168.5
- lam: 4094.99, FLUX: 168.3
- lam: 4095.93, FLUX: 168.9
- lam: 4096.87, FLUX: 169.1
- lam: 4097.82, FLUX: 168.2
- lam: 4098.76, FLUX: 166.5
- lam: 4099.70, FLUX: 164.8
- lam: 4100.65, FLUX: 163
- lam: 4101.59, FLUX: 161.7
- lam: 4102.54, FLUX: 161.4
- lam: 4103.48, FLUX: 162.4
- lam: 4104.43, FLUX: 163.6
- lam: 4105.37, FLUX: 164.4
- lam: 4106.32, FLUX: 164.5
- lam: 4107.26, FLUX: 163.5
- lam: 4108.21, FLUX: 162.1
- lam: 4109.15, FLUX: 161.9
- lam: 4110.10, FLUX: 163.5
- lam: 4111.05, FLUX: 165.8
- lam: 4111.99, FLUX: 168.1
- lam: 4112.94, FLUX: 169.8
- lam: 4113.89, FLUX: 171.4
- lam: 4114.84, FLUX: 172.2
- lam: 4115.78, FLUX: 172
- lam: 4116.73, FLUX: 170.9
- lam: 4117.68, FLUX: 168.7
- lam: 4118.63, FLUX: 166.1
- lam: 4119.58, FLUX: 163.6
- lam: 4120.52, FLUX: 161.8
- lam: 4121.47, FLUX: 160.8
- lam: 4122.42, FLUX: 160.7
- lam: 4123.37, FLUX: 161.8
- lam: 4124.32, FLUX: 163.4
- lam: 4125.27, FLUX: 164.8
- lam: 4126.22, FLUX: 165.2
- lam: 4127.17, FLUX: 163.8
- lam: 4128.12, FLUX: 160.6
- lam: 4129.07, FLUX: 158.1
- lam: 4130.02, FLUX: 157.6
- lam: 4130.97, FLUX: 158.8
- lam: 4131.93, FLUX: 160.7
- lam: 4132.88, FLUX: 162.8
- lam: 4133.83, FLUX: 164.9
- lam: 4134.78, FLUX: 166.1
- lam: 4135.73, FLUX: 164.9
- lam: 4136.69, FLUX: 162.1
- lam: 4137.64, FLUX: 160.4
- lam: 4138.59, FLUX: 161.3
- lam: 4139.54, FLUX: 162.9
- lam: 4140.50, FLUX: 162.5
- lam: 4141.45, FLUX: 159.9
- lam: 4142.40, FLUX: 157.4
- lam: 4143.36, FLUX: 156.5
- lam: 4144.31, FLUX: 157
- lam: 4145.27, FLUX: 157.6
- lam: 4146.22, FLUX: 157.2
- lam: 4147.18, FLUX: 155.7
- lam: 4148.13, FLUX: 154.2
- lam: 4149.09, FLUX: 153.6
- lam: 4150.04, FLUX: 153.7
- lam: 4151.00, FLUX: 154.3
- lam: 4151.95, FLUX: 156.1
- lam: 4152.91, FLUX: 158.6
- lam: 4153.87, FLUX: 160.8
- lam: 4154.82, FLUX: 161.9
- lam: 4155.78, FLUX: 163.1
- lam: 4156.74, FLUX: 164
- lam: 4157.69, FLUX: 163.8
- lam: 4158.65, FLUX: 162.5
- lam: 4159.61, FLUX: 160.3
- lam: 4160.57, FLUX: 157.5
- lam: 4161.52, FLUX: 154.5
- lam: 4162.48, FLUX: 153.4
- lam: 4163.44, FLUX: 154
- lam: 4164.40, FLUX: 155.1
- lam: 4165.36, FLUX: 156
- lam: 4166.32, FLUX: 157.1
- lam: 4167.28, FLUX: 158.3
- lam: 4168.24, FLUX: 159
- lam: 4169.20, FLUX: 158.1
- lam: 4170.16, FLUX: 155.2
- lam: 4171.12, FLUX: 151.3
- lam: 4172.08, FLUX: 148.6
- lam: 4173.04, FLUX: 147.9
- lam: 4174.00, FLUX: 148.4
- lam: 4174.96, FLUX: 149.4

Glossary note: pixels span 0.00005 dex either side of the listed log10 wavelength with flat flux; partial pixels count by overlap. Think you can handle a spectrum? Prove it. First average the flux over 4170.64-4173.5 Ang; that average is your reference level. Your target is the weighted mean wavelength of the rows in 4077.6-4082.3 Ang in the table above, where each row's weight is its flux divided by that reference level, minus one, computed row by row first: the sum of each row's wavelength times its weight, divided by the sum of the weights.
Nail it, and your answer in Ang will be 4080.0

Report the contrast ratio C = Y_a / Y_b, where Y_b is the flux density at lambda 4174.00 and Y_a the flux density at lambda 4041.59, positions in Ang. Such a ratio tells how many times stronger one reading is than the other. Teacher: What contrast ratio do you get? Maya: 1.08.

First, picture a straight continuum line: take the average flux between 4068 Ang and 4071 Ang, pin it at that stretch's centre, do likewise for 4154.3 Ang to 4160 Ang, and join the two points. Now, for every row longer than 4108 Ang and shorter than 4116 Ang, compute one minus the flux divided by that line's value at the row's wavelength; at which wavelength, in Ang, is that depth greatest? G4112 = 4109.15 Ang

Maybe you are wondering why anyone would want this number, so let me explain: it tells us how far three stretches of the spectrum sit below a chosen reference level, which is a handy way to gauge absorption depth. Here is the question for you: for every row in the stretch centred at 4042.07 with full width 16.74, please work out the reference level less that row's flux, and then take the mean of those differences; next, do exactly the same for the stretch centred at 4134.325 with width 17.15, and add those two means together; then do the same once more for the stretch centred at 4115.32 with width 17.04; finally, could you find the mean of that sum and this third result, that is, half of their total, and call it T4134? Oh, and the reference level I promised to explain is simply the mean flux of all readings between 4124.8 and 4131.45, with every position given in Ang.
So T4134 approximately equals -2.6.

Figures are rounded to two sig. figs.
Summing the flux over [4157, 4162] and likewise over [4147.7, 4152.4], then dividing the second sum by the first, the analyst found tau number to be 0.97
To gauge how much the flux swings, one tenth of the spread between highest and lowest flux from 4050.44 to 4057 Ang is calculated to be 0.80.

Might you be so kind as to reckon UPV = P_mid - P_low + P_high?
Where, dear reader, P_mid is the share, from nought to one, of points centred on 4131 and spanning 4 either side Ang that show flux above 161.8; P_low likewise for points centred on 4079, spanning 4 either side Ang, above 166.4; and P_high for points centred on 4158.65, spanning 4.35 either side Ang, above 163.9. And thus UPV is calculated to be -0.2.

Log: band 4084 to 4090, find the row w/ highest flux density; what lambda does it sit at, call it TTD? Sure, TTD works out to 4084.63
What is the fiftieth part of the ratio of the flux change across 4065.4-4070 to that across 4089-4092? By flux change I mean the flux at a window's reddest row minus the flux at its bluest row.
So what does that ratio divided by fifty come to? 0.280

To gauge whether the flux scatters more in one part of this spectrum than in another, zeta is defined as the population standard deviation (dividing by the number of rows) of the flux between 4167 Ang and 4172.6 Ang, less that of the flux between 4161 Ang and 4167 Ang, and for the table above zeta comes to 2.7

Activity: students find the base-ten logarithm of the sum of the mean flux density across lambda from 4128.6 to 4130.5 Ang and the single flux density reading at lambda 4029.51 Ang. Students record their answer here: 2.51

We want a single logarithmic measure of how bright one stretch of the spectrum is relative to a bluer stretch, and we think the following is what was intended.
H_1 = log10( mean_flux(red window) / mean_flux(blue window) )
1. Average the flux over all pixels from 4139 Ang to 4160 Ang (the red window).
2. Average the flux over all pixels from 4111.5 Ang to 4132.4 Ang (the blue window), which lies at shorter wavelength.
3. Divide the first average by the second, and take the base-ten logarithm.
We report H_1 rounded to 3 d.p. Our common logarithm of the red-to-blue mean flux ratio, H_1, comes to -0.016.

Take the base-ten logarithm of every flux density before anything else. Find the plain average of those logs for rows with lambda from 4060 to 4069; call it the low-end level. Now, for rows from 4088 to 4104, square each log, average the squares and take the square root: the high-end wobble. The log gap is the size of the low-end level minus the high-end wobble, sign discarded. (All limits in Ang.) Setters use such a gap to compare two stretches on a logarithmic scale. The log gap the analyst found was 0.016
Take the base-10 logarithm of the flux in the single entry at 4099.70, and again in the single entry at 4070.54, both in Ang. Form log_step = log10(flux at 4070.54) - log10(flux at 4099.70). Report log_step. 0.024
